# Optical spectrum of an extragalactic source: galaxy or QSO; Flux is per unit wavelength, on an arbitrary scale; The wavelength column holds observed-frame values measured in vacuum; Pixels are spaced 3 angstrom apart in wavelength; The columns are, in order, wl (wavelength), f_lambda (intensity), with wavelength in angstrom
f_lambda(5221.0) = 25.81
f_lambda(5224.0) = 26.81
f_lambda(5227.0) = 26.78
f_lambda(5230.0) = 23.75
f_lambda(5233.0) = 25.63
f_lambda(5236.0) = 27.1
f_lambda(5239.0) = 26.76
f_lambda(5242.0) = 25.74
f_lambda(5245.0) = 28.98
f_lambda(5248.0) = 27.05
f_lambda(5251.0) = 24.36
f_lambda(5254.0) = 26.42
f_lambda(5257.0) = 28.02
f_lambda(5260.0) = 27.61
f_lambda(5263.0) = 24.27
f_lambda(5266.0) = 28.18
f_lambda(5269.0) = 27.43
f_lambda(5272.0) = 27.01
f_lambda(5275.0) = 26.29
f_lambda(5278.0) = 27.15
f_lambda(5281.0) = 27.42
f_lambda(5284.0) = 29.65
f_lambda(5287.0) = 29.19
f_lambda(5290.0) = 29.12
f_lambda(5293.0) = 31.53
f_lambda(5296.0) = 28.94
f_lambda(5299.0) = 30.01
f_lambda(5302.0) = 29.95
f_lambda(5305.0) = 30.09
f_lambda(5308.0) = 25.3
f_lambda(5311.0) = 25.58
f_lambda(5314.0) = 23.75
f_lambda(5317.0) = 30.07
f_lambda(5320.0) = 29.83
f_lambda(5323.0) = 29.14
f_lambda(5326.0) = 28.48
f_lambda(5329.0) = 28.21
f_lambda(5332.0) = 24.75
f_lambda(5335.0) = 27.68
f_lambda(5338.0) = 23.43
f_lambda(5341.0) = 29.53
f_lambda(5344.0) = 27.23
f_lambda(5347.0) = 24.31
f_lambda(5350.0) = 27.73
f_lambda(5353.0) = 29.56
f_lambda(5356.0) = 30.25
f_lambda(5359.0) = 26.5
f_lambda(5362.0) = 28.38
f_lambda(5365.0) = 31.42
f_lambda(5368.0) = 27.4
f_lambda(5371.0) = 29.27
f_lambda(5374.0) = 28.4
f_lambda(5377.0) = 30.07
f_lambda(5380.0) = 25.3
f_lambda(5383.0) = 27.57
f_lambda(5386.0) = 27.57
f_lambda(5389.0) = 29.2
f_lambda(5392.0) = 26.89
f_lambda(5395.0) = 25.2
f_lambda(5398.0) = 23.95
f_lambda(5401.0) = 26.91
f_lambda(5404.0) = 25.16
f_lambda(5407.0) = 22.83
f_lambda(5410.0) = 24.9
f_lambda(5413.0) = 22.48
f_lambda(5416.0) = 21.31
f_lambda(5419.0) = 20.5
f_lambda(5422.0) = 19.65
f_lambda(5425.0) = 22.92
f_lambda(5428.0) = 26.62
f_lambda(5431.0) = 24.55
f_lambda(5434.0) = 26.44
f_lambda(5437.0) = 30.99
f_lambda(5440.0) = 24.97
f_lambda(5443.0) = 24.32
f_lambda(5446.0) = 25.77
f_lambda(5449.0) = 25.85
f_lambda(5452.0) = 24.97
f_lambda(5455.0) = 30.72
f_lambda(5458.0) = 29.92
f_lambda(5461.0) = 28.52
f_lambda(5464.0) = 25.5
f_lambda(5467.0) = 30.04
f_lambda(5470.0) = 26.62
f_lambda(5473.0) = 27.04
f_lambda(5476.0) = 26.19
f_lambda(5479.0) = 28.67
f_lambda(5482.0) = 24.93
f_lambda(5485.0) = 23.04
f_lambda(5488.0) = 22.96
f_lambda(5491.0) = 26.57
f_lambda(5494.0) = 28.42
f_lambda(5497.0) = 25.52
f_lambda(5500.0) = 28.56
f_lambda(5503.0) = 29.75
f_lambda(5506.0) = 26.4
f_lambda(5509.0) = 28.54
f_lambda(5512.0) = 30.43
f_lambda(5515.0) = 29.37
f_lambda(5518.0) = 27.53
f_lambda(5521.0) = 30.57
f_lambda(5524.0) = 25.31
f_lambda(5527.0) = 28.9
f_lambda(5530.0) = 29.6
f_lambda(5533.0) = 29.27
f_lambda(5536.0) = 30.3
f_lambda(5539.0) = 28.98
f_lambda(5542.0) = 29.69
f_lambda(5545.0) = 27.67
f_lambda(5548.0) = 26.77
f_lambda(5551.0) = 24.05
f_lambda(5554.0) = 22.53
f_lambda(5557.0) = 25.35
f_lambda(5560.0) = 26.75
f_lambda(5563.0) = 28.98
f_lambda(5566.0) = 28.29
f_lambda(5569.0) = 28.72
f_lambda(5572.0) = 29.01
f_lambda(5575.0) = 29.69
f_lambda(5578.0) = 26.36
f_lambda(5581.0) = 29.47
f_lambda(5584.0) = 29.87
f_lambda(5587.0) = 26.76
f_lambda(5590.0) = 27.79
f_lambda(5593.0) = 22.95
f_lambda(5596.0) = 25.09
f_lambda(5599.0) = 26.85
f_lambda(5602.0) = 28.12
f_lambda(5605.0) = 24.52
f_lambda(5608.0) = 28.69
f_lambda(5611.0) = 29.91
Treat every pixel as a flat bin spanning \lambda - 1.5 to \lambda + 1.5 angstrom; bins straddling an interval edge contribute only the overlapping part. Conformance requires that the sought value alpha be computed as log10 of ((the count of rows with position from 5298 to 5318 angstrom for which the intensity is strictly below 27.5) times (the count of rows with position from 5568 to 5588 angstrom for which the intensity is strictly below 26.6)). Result 0.48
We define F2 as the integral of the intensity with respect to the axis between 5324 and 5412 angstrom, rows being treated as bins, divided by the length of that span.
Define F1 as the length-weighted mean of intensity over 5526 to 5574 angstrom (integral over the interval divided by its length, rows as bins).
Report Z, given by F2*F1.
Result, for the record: 755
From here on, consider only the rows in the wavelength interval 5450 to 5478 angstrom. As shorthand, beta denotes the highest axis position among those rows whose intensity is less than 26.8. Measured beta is 5476.0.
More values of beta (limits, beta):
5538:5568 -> 5560.0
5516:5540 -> 5524.0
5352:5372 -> 5359.0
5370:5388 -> 5380.0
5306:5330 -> 5314.0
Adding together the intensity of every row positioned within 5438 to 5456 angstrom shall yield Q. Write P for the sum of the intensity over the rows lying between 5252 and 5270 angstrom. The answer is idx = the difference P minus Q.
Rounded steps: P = 162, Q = 157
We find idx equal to 5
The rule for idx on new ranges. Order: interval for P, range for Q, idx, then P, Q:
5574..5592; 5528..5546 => -6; 170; 176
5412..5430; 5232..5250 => -28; 133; 161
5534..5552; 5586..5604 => 10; 167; 158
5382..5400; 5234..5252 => 0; 160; 160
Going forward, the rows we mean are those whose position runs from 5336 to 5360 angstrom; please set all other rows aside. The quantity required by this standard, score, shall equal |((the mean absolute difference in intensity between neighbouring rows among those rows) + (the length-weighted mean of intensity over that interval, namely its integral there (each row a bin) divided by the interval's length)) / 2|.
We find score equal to 15.2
